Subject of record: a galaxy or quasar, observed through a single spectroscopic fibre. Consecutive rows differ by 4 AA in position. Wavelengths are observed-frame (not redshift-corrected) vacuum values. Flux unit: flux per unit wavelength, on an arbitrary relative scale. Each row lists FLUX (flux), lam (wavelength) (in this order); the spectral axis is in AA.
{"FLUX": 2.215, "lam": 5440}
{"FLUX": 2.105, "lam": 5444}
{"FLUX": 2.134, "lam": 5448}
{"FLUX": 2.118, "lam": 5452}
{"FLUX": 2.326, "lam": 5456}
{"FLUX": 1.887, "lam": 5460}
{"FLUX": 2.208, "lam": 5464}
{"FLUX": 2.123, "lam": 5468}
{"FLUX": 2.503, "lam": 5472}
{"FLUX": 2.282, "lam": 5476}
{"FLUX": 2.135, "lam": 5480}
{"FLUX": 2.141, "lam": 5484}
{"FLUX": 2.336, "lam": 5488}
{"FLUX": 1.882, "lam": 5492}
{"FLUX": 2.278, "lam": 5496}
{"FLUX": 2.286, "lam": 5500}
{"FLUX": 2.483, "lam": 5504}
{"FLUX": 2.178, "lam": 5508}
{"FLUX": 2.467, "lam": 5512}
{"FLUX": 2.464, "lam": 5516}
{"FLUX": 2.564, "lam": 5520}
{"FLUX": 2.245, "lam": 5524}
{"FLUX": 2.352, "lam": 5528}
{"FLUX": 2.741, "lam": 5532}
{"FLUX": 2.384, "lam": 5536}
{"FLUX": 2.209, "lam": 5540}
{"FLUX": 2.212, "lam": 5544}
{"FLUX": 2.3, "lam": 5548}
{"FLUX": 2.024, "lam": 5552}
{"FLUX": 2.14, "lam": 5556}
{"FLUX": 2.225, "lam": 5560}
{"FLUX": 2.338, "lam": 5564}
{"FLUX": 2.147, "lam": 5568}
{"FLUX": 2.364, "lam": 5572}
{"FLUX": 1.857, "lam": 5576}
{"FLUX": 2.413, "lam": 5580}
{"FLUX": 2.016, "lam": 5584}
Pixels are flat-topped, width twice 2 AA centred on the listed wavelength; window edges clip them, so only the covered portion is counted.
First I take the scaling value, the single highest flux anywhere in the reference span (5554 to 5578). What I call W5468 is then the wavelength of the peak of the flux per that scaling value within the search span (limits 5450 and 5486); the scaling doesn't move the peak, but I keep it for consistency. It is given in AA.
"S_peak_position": 5472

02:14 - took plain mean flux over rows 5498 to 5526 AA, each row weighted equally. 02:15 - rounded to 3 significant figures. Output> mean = 2.38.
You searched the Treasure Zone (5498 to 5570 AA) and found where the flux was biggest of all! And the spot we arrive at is 5532 AA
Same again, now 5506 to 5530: 5520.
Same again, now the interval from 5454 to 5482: 5472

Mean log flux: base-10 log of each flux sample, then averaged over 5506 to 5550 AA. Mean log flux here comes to 0.374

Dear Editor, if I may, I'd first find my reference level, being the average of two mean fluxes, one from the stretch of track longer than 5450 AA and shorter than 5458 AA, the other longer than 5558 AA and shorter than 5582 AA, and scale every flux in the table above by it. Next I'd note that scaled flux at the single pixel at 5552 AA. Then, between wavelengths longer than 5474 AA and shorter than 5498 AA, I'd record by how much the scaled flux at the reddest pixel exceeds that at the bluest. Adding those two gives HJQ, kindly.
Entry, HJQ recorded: 0.91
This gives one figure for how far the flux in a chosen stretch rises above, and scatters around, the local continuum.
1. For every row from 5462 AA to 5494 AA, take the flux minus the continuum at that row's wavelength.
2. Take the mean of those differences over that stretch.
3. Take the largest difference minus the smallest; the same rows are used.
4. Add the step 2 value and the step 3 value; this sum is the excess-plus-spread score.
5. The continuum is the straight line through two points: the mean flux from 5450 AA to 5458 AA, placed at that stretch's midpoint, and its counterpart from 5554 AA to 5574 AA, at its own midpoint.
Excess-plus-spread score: 0.60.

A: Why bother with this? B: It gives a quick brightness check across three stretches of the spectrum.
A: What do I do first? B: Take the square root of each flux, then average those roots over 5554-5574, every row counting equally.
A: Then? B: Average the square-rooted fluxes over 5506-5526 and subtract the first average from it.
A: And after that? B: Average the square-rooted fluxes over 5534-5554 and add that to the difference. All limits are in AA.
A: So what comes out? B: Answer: 1.54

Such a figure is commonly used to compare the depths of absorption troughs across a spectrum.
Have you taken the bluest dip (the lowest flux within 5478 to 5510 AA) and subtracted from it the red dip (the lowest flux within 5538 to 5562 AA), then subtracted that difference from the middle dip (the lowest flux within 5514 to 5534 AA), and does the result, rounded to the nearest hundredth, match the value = 2.39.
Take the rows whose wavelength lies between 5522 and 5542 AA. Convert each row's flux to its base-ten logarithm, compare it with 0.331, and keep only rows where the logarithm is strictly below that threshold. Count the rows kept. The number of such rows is 0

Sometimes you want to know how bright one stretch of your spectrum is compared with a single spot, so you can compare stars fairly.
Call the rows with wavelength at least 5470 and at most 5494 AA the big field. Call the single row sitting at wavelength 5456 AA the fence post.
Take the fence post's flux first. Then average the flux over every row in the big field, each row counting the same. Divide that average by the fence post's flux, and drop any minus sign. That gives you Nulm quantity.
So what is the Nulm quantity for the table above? 0.95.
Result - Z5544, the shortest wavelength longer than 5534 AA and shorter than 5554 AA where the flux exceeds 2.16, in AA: 5536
